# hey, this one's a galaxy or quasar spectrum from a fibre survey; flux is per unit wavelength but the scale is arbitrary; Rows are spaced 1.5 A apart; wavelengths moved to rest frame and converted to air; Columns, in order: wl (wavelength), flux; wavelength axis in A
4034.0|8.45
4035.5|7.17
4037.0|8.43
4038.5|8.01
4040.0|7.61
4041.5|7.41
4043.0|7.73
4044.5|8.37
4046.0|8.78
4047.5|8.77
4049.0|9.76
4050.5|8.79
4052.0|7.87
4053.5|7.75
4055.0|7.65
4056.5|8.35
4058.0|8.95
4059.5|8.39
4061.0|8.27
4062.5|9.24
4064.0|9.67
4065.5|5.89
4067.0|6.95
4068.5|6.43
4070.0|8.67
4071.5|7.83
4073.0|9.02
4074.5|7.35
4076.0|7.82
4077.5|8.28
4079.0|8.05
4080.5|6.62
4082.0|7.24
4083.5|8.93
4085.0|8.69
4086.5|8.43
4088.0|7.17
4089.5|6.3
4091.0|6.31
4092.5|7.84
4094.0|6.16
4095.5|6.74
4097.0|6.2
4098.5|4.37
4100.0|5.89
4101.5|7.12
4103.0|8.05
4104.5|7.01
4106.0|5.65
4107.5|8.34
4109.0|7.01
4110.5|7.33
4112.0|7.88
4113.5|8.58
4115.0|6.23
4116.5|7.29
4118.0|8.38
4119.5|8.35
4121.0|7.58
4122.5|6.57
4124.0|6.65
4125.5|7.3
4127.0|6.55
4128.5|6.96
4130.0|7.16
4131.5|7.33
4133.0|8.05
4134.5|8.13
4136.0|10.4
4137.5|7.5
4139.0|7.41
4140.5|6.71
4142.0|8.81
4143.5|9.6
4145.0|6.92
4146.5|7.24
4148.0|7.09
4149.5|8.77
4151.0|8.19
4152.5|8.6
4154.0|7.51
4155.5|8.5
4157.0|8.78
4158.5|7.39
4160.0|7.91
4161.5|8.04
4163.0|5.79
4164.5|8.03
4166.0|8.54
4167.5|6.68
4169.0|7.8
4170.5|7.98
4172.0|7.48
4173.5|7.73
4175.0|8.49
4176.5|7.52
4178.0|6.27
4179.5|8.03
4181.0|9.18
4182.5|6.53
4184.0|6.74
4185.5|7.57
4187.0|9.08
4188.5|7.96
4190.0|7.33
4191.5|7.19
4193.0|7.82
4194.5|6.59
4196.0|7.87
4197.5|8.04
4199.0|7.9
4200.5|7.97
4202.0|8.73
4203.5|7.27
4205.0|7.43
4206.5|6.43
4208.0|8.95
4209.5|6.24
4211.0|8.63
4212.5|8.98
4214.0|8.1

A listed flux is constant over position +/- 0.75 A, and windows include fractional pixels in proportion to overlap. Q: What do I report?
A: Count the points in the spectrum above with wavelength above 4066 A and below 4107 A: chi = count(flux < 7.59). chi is 16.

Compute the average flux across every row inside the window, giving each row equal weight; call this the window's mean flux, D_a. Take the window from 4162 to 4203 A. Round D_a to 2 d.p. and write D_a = 7.66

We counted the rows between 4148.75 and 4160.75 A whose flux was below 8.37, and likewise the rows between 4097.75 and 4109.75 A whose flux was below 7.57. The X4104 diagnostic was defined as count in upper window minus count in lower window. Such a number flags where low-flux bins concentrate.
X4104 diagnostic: -2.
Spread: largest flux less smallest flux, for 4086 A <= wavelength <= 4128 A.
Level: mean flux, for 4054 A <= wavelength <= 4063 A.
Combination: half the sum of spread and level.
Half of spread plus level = 6.3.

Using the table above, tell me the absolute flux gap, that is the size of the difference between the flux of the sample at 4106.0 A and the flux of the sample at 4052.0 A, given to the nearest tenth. 2.2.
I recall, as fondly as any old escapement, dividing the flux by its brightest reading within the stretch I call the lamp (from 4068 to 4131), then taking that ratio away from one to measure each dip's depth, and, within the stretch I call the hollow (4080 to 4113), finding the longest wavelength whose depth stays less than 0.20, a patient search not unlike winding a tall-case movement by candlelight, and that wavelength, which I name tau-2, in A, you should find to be 4112.0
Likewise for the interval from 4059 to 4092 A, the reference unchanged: 4086.5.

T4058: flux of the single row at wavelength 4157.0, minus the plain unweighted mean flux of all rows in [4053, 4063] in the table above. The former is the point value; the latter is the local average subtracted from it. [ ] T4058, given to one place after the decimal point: 0.4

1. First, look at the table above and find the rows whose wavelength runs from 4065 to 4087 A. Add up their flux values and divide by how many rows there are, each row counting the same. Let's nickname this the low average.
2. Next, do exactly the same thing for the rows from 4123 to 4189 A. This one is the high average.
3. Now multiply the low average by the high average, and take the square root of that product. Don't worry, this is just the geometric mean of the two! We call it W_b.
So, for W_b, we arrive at 7.75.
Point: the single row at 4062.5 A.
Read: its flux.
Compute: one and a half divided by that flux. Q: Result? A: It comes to 0.162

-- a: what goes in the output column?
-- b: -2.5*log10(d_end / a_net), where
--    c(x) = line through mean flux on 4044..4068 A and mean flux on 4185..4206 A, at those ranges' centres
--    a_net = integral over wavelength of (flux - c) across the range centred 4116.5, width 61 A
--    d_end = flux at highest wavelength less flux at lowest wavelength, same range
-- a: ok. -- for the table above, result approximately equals 4.0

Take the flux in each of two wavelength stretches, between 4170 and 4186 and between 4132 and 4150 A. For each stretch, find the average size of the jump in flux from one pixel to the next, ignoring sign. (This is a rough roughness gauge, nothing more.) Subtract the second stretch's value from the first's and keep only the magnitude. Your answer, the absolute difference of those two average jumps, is 0.22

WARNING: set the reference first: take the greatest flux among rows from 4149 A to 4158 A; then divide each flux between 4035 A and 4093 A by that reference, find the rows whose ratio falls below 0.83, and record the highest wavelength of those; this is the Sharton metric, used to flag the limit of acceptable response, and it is 4091.0 A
